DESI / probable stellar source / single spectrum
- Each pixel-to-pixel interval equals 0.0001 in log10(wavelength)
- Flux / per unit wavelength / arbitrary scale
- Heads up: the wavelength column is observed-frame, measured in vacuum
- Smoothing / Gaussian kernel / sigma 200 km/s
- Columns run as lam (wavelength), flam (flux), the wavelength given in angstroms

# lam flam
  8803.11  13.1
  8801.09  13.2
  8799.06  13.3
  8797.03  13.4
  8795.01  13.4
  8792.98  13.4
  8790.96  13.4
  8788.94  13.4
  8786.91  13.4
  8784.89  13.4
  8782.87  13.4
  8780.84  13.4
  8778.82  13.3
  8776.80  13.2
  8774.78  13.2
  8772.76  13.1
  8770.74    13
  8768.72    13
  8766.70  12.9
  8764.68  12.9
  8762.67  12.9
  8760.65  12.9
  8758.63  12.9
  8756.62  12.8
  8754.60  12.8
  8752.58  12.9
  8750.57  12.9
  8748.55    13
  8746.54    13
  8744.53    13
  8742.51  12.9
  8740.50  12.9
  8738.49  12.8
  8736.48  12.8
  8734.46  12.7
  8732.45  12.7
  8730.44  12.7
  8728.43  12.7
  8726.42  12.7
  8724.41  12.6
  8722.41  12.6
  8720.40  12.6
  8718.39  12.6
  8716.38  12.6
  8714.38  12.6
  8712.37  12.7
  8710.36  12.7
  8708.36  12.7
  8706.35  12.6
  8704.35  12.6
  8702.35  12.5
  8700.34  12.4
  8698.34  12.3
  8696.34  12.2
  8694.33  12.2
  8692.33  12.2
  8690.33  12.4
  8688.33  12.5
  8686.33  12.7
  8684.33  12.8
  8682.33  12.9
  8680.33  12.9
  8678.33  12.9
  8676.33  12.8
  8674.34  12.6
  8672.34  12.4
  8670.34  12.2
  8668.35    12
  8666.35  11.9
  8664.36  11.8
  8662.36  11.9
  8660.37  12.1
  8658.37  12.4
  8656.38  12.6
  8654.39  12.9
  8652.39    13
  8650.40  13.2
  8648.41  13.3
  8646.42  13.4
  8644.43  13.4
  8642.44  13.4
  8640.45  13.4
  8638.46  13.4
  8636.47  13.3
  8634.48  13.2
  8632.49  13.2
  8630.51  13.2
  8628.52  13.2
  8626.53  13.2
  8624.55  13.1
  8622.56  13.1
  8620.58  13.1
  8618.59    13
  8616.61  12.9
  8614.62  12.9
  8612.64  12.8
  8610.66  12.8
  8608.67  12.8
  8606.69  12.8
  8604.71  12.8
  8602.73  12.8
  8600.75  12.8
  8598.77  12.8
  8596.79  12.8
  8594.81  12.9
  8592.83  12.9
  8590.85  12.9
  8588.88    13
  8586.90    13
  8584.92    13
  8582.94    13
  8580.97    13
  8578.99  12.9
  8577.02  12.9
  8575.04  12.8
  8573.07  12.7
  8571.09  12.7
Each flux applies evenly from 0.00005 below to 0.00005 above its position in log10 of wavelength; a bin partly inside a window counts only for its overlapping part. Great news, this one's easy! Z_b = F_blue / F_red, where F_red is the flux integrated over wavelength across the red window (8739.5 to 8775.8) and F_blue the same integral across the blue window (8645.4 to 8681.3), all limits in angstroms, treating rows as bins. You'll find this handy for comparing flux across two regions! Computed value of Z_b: 0.961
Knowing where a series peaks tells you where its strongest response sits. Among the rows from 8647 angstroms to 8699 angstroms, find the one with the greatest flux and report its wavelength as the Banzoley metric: 8648.41 angstroms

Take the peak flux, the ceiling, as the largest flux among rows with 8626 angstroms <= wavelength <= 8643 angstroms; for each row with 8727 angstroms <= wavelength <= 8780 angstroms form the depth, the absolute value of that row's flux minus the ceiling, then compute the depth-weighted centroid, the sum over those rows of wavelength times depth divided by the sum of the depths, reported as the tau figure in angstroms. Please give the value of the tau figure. 8749.7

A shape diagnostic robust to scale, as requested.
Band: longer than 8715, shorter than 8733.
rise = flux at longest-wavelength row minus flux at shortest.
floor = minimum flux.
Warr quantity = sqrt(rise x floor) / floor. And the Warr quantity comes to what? 0.09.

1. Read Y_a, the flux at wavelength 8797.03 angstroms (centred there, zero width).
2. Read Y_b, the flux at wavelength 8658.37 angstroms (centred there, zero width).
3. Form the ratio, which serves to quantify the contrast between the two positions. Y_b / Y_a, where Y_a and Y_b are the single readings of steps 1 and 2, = 0.93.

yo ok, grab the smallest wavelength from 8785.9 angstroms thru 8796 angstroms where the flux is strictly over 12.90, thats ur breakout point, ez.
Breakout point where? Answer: 8786.91 angstroms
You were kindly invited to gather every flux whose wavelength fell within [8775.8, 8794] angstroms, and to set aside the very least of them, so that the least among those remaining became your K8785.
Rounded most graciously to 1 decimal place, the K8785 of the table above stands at 13.3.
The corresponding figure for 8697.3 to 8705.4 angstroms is 12.4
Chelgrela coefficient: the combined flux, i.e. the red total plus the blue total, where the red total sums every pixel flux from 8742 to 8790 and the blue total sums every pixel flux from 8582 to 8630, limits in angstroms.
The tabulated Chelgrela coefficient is 624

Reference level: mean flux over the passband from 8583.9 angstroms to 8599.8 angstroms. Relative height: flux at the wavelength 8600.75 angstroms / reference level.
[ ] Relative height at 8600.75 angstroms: 0.99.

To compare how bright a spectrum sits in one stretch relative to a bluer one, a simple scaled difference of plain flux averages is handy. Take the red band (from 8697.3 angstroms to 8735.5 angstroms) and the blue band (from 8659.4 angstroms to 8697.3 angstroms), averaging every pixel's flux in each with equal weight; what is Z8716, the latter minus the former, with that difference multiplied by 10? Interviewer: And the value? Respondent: -2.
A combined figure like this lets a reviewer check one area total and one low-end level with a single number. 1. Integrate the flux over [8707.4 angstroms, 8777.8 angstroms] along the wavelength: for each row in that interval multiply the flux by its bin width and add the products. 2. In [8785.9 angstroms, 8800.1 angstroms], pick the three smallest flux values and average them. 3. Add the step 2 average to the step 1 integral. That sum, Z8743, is 917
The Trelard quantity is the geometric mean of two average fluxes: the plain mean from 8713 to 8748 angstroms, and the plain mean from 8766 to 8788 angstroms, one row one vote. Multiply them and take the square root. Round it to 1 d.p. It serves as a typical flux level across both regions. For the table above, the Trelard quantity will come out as 13.0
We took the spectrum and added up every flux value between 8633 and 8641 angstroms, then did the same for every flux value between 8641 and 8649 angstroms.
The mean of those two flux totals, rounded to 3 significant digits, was 53.4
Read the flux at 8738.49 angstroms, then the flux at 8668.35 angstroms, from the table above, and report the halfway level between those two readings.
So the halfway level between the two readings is 12.4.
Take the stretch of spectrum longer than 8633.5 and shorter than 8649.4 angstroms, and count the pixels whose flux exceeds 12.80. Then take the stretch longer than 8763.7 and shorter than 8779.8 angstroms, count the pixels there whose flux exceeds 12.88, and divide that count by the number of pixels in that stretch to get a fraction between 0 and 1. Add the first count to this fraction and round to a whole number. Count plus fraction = 9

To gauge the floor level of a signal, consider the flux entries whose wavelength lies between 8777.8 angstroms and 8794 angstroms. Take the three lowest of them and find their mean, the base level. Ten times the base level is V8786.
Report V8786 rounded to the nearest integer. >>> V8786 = 134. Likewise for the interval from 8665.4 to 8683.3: 120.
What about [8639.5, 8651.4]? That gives 133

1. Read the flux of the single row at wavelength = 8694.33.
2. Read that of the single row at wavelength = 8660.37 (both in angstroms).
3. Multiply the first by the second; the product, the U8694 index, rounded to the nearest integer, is 148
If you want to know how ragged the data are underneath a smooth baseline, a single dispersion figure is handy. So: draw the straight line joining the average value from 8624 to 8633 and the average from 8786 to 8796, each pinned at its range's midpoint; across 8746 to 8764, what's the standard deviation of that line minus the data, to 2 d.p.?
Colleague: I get 0.07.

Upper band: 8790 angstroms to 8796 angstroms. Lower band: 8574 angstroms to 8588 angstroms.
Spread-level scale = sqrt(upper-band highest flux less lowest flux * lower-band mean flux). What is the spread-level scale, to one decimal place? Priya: 0.0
